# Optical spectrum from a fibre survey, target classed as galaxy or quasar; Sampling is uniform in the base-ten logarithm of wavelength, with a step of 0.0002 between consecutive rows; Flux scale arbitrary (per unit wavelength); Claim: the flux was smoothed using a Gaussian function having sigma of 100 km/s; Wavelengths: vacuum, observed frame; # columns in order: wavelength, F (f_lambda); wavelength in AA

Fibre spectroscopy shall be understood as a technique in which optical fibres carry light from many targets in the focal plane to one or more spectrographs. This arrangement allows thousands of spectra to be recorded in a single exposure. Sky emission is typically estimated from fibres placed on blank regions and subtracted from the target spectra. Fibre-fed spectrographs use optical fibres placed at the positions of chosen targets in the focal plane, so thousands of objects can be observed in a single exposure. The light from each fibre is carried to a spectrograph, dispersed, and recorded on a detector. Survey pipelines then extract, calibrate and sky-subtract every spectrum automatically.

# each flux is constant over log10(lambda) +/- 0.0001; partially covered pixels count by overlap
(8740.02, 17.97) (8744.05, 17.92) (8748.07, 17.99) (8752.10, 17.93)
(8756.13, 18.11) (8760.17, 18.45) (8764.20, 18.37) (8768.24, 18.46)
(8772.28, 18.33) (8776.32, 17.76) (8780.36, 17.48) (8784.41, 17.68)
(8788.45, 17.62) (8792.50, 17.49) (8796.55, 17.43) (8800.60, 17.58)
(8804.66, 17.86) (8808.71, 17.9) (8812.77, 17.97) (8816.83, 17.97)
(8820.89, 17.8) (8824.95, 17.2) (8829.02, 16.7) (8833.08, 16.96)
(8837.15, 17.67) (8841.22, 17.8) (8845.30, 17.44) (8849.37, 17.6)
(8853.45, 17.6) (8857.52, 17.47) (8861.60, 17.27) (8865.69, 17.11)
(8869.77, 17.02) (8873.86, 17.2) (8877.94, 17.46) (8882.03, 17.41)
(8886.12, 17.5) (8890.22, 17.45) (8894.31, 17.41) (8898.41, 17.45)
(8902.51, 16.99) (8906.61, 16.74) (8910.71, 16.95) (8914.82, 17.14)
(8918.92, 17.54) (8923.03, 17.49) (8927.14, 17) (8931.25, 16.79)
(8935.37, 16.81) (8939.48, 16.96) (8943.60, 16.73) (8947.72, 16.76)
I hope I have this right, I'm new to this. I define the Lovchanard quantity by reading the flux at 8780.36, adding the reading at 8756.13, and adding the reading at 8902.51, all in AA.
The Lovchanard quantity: 52.6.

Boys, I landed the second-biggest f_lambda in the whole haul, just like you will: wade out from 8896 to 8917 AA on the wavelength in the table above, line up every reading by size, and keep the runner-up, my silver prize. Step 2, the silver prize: 17.14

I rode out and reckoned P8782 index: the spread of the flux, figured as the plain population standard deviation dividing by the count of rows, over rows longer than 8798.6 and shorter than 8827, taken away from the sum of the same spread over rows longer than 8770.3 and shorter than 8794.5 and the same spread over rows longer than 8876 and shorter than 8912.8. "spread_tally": 0.3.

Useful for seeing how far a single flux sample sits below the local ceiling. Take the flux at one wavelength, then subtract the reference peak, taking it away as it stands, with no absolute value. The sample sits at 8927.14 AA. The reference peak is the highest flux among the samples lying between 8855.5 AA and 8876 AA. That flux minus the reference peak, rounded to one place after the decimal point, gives -0.5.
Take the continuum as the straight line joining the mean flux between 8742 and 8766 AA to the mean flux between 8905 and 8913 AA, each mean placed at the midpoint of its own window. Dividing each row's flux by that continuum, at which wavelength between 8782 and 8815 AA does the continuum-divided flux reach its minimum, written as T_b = 8796.55 AA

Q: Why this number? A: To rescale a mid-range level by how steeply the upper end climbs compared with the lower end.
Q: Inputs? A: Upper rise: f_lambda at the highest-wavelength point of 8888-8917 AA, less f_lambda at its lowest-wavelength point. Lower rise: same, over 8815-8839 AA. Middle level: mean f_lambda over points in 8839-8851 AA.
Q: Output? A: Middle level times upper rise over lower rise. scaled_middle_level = 18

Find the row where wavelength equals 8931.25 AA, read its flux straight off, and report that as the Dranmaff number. 16.79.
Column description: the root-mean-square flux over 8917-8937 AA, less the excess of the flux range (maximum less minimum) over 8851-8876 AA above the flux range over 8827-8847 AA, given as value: 17.65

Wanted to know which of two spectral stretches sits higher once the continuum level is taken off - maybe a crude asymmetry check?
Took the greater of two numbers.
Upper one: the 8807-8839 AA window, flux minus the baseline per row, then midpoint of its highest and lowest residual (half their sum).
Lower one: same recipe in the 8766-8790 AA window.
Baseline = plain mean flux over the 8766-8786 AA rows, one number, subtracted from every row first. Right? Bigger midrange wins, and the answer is 0.0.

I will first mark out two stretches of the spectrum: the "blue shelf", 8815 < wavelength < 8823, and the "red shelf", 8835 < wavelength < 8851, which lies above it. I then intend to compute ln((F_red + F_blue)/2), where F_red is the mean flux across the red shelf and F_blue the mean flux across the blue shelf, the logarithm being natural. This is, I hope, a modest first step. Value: 2.88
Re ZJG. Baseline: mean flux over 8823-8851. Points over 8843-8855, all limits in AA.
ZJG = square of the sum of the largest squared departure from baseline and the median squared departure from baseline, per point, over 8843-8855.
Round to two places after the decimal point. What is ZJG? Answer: 0.02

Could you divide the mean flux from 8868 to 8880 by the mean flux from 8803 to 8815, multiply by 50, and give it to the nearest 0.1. 48.1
